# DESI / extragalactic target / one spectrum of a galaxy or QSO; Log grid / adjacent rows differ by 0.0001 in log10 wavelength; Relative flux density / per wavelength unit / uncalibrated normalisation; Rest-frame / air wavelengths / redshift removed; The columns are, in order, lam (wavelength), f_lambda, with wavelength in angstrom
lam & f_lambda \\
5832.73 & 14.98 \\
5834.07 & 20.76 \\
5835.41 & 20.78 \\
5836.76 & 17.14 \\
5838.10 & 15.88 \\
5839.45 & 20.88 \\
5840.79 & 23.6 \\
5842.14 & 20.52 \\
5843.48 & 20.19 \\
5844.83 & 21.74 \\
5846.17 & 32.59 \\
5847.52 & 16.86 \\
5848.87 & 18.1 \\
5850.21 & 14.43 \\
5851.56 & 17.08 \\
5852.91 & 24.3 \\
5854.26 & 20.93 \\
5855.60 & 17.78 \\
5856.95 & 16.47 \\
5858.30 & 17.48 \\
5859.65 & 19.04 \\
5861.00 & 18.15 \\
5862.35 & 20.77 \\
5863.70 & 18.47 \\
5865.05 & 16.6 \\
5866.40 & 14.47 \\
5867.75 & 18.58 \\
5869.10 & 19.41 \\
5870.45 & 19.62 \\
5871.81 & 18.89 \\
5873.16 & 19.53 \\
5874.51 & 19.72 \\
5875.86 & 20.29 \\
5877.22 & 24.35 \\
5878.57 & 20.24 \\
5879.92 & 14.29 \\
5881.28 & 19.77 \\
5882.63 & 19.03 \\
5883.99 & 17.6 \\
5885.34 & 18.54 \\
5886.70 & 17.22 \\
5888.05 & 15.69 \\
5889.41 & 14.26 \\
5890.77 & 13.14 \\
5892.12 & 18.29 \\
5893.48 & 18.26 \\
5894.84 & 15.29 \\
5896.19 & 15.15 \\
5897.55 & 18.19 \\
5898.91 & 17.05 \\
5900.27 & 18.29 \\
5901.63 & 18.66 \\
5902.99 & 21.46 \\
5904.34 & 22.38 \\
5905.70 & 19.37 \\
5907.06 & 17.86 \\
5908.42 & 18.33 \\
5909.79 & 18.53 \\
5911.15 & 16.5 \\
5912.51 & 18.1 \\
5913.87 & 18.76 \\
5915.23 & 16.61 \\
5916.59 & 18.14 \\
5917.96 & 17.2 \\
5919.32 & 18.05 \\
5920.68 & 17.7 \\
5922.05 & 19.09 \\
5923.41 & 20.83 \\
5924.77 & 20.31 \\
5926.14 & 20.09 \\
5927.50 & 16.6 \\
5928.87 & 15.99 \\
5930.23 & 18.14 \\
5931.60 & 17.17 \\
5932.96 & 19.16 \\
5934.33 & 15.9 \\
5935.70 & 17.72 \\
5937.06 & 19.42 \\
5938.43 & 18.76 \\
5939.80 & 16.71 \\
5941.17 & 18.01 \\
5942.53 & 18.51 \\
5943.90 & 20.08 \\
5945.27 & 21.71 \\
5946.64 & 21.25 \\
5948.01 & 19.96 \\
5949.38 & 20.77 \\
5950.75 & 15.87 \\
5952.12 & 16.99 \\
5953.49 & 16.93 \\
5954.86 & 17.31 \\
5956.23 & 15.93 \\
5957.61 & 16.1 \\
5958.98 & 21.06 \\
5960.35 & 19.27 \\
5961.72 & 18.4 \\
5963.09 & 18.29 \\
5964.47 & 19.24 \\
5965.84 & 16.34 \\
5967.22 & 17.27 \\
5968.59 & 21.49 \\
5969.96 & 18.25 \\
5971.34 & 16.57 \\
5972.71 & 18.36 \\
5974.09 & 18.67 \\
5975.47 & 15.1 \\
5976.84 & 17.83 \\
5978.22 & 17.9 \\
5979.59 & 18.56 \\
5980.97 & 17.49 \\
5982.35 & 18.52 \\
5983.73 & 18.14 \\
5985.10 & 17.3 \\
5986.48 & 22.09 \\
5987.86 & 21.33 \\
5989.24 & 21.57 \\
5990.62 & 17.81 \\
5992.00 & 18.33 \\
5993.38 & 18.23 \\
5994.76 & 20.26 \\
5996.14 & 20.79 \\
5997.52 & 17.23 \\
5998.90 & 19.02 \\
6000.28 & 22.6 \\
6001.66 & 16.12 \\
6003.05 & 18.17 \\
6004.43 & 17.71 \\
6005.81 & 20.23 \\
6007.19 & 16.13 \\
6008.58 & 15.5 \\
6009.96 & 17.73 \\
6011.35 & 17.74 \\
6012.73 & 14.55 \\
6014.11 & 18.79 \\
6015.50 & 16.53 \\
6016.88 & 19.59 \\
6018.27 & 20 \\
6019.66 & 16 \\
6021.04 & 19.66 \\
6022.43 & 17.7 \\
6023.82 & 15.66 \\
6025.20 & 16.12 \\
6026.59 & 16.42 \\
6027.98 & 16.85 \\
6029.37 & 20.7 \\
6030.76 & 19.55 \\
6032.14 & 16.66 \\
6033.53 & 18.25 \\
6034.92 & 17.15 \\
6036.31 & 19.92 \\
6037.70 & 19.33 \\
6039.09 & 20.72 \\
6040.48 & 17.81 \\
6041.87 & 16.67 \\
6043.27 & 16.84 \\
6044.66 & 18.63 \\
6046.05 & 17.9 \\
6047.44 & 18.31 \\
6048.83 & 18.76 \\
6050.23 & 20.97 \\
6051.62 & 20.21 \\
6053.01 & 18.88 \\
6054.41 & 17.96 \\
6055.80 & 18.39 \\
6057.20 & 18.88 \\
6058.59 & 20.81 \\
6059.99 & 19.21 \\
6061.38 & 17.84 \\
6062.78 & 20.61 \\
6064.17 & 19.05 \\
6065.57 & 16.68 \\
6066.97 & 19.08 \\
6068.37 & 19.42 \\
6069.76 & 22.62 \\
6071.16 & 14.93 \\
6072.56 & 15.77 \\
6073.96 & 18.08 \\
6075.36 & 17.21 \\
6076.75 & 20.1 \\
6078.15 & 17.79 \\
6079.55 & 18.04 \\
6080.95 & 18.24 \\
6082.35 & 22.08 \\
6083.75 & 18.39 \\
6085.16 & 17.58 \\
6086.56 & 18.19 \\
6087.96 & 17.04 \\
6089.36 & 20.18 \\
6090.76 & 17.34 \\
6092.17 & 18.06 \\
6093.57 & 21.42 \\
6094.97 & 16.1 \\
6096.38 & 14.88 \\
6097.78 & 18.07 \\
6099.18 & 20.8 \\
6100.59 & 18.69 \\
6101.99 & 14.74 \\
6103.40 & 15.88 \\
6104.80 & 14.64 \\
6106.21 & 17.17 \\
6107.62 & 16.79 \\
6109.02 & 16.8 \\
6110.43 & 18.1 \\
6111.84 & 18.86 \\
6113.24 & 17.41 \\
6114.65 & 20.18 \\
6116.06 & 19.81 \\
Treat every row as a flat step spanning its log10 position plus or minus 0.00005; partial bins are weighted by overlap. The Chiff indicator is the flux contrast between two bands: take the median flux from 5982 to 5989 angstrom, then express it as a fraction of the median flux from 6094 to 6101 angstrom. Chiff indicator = 1.02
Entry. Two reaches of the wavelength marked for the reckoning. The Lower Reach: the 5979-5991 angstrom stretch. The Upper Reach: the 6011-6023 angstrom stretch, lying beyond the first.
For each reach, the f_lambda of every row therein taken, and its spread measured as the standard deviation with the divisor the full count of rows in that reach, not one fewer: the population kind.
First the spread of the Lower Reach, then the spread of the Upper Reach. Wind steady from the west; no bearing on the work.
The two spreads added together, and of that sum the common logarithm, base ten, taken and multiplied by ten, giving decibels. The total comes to 5.5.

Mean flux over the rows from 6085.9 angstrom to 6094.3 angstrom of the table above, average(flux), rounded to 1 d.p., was 18.7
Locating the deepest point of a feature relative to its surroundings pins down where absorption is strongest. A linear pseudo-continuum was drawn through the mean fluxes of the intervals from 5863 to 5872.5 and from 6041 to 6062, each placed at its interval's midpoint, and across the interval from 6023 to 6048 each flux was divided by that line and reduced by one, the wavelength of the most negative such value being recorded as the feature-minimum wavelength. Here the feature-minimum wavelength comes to 6023.82 angstrom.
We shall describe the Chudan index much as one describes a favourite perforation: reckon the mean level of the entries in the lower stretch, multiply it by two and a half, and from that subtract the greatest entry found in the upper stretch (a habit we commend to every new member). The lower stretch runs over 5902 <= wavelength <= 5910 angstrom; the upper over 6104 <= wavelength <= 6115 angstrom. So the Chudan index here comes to 29.0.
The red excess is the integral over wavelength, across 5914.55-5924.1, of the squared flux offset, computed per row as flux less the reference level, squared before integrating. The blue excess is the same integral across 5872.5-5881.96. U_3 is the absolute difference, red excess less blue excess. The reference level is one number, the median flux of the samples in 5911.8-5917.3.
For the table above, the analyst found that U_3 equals 79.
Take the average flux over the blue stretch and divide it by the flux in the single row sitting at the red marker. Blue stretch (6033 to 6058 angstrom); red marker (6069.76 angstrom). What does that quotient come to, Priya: 0.82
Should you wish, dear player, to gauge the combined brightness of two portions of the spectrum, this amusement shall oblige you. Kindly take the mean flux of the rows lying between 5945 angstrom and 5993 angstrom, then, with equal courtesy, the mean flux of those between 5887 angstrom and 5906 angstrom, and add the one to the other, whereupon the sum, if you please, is 36.0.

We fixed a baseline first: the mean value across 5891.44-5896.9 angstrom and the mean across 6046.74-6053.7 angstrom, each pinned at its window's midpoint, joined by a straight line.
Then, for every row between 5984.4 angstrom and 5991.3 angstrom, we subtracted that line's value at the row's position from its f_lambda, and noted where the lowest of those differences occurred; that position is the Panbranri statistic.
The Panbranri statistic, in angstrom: 5985.10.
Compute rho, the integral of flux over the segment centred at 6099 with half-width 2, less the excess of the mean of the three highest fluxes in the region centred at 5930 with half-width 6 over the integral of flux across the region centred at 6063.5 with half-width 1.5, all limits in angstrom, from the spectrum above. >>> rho 116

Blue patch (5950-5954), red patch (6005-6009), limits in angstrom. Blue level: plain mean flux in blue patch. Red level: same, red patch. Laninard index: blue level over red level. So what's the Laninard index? 0.96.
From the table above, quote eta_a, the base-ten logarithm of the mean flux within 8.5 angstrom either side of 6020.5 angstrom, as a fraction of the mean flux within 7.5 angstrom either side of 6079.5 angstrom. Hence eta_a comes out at -0.02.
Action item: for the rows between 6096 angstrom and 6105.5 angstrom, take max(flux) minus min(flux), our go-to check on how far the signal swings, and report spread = 6.2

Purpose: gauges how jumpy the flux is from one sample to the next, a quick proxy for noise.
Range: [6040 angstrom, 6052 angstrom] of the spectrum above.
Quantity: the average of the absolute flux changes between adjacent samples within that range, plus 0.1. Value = 1.1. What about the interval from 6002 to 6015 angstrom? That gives 2.3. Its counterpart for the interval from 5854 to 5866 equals 1.9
